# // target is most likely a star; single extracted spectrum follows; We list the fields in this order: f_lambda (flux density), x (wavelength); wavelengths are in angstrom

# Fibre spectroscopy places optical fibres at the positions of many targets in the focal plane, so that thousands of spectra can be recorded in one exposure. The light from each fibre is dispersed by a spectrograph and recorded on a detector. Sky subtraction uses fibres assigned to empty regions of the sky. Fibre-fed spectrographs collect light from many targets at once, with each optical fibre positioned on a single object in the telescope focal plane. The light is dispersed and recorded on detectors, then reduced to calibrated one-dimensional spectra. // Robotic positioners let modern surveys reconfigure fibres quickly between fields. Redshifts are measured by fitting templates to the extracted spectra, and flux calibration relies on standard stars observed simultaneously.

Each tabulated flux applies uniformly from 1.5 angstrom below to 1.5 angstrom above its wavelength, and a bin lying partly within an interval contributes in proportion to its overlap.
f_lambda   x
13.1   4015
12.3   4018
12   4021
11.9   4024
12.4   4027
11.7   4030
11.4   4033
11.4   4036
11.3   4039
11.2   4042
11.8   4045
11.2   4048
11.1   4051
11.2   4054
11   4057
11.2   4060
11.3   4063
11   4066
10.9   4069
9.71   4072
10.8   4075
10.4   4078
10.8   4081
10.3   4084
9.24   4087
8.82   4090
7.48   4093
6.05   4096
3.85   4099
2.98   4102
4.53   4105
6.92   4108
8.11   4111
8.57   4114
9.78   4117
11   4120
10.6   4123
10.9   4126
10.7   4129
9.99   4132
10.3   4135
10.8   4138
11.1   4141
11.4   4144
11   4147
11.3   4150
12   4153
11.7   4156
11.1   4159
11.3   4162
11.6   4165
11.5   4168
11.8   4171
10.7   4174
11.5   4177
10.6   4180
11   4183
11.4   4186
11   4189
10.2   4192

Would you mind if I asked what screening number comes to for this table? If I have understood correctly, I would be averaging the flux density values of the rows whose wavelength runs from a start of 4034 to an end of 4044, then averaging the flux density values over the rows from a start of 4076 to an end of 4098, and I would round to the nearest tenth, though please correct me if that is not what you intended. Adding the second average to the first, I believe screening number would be 20.3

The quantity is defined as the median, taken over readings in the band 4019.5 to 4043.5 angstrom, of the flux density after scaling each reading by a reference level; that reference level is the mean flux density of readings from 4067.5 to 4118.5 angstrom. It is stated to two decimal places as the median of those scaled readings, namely 1.41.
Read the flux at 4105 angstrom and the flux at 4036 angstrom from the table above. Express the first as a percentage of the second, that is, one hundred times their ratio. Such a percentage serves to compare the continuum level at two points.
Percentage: 40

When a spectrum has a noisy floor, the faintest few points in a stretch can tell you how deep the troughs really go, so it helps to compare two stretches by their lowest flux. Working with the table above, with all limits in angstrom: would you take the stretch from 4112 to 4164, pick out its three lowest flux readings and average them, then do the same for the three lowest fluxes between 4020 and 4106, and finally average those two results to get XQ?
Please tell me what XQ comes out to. 6.6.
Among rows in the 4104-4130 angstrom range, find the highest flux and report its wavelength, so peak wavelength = 4120 angstrom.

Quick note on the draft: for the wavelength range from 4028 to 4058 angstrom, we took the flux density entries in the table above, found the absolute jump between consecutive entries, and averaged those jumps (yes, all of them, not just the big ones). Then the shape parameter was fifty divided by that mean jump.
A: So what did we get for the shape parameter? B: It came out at 214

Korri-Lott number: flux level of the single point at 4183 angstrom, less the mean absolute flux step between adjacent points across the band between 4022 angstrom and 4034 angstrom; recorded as 10.5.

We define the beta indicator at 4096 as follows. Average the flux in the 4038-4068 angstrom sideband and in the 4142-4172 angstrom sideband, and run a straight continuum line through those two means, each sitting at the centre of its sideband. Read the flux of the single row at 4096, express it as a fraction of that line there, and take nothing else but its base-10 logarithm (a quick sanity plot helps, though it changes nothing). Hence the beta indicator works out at -0.27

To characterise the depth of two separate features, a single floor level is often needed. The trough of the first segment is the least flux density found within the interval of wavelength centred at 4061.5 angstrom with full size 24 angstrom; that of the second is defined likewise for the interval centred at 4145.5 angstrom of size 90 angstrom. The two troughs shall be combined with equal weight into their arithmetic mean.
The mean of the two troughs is 6.3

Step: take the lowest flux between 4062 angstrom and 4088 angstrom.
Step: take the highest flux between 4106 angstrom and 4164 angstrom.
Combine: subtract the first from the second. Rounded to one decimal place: 2.8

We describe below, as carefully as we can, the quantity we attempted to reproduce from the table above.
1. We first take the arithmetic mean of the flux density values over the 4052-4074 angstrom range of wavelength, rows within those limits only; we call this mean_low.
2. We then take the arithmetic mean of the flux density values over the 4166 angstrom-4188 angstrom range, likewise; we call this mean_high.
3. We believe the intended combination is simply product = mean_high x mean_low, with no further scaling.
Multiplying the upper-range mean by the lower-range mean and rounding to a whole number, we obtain 122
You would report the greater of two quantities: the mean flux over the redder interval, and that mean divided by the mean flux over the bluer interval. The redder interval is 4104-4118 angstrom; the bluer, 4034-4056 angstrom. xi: 7.6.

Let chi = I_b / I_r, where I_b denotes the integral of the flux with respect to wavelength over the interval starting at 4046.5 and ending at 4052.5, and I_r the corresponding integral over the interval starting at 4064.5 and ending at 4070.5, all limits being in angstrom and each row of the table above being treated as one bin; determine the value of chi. 1.02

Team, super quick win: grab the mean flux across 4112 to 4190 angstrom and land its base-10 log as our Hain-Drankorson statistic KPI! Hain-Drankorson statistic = 1.04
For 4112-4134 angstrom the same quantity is 1.01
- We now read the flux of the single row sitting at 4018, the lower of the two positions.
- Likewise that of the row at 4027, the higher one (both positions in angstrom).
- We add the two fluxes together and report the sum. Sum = 25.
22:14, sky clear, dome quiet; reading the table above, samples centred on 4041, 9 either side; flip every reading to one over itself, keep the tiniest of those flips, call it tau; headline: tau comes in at 0.085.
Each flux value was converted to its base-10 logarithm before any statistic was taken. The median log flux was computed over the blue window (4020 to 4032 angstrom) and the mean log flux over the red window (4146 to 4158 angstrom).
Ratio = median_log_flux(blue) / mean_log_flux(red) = 1.02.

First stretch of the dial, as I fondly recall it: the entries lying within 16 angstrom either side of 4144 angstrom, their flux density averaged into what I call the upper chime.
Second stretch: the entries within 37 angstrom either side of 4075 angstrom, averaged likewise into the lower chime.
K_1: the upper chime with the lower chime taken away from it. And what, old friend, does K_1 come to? 1.7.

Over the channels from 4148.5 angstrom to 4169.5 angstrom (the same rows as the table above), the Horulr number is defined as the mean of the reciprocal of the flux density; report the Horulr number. 0.087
